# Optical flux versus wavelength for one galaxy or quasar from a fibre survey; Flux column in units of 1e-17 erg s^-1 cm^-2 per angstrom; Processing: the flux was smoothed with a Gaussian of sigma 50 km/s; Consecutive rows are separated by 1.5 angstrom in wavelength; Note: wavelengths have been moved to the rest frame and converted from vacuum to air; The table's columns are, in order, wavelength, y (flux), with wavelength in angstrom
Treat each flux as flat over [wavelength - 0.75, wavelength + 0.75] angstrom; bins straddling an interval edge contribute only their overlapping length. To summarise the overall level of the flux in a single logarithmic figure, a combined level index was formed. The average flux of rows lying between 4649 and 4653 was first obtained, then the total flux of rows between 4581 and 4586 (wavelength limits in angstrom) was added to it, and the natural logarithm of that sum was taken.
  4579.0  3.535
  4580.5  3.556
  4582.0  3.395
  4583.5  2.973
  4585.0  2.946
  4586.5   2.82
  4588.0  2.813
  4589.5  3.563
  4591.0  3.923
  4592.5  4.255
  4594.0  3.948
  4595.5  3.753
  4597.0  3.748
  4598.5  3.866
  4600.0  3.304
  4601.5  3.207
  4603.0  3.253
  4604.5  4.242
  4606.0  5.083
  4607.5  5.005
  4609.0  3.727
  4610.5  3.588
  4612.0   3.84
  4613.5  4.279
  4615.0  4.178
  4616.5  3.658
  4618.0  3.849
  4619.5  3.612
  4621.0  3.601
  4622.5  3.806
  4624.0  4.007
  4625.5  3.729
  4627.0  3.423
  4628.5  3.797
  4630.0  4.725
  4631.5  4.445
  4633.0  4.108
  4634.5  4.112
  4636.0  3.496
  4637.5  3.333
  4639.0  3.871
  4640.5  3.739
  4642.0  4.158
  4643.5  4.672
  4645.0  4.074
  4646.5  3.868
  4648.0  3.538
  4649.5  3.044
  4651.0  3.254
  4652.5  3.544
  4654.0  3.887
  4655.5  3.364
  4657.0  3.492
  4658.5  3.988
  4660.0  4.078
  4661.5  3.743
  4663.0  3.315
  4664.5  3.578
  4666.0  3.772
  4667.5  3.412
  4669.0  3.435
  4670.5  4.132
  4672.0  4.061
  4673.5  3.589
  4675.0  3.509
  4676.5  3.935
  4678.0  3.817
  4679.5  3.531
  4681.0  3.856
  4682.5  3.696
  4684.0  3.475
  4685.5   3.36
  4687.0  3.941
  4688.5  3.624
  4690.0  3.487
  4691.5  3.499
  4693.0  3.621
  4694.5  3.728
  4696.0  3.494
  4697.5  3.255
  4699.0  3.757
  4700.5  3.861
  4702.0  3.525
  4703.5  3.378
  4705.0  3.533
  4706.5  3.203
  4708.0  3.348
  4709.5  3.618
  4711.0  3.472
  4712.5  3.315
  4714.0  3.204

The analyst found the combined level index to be 2.53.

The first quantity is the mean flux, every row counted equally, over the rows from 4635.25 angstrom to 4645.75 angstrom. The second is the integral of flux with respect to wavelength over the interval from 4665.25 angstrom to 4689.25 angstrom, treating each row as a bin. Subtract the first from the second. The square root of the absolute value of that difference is 9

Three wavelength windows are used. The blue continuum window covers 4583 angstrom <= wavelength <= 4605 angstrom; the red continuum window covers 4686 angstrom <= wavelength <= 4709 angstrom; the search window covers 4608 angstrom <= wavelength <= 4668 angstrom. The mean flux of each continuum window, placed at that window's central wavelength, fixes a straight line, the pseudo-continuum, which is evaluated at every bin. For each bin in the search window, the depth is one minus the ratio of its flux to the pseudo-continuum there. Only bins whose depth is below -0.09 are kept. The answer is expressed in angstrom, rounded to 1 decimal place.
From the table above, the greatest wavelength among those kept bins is 4660.0 angstrom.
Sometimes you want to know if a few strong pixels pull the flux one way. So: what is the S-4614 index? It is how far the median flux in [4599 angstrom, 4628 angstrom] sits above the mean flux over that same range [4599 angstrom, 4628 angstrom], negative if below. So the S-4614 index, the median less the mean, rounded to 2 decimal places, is -0.13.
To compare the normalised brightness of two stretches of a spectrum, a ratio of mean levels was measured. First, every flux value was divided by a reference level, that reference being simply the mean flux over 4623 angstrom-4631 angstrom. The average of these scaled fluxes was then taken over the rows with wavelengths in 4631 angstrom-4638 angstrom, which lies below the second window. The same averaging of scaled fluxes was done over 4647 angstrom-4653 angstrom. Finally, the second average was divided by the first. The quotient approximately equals 0.86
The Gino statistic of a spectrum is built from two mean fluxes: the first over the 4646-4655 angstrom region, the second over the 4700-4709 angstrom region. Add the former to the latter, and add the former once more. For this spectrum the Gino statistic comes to 10.5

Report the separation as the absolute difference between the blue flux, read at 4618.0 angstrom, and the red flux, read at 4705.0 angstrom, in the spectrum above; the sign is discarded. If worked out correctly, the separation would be 0.3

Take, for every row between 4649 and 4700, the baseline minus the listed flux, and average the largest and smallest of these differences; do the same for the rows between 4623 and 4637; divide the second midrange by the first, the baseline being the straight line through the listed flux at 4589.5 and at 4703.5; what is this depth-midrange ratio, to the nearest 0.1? 4.1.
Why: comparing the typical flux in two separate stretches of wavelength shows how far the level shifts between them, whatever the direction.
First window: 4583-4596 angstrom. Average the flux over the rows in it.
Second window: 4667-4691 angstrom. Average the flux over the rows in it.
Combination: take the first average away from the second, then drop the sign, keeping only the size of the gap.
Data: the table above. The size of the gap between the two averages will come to 0.23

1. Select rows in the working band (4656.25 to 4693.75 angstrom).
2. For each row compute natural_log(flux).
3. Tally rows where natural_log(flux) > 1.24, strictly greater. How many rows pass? 21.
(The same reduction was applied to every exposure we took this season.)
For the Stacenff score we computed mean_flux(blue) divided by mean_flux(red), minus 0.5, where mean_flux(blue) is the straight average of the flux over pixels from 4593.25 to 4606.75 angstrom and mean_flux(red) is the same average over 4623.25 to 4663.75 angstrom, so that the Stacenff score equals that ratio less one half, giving 0.50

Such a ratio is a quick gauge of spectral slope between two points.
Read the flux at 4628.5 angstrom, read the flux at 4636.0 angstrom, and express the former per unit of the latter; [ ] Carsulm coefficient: 1.09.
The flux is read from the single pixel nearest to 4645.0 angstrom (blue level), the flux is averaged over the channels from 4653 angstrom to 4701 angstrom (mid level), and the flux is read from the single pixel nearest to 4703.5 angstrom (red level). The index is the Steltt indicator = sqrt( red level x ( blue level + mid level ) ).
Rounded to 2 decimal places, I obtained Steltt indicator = 5.11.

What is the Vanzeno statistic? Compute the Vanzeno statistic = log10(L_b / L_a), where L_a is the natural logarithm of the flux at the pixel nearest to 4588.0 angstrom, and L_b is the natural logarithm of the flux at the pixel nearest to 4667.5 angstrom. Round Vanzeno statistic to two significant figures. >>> 0.074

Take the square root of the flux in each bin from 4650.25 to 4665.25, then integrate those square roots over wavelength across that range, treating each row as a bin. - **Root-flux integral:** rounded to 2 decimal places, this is 28.54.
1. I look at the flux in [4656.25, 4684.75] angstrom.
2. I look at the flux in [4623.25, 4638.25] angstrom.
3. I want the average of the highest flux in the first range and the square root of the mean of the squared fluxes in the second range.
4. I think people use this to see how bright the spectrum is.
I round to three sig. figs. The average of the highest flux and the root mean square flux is 4.04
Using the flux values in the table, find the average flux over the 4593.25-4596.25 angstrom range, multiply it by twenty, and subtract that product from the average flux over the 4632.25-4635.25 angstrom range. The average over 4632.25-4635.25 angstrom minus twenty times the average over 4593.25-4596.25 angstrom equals -72.9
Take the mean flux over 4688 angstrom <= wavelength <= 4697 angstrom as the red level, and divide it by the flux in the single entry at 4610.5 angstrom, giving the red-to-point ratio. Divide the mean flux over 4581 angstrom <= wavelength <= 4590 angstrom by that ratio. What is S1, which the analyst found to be 3.1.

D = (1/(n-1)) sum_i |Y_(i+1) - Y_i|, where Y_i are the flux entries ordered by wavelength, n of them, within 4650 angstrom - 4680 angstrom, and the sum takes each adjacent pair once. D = 0.30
